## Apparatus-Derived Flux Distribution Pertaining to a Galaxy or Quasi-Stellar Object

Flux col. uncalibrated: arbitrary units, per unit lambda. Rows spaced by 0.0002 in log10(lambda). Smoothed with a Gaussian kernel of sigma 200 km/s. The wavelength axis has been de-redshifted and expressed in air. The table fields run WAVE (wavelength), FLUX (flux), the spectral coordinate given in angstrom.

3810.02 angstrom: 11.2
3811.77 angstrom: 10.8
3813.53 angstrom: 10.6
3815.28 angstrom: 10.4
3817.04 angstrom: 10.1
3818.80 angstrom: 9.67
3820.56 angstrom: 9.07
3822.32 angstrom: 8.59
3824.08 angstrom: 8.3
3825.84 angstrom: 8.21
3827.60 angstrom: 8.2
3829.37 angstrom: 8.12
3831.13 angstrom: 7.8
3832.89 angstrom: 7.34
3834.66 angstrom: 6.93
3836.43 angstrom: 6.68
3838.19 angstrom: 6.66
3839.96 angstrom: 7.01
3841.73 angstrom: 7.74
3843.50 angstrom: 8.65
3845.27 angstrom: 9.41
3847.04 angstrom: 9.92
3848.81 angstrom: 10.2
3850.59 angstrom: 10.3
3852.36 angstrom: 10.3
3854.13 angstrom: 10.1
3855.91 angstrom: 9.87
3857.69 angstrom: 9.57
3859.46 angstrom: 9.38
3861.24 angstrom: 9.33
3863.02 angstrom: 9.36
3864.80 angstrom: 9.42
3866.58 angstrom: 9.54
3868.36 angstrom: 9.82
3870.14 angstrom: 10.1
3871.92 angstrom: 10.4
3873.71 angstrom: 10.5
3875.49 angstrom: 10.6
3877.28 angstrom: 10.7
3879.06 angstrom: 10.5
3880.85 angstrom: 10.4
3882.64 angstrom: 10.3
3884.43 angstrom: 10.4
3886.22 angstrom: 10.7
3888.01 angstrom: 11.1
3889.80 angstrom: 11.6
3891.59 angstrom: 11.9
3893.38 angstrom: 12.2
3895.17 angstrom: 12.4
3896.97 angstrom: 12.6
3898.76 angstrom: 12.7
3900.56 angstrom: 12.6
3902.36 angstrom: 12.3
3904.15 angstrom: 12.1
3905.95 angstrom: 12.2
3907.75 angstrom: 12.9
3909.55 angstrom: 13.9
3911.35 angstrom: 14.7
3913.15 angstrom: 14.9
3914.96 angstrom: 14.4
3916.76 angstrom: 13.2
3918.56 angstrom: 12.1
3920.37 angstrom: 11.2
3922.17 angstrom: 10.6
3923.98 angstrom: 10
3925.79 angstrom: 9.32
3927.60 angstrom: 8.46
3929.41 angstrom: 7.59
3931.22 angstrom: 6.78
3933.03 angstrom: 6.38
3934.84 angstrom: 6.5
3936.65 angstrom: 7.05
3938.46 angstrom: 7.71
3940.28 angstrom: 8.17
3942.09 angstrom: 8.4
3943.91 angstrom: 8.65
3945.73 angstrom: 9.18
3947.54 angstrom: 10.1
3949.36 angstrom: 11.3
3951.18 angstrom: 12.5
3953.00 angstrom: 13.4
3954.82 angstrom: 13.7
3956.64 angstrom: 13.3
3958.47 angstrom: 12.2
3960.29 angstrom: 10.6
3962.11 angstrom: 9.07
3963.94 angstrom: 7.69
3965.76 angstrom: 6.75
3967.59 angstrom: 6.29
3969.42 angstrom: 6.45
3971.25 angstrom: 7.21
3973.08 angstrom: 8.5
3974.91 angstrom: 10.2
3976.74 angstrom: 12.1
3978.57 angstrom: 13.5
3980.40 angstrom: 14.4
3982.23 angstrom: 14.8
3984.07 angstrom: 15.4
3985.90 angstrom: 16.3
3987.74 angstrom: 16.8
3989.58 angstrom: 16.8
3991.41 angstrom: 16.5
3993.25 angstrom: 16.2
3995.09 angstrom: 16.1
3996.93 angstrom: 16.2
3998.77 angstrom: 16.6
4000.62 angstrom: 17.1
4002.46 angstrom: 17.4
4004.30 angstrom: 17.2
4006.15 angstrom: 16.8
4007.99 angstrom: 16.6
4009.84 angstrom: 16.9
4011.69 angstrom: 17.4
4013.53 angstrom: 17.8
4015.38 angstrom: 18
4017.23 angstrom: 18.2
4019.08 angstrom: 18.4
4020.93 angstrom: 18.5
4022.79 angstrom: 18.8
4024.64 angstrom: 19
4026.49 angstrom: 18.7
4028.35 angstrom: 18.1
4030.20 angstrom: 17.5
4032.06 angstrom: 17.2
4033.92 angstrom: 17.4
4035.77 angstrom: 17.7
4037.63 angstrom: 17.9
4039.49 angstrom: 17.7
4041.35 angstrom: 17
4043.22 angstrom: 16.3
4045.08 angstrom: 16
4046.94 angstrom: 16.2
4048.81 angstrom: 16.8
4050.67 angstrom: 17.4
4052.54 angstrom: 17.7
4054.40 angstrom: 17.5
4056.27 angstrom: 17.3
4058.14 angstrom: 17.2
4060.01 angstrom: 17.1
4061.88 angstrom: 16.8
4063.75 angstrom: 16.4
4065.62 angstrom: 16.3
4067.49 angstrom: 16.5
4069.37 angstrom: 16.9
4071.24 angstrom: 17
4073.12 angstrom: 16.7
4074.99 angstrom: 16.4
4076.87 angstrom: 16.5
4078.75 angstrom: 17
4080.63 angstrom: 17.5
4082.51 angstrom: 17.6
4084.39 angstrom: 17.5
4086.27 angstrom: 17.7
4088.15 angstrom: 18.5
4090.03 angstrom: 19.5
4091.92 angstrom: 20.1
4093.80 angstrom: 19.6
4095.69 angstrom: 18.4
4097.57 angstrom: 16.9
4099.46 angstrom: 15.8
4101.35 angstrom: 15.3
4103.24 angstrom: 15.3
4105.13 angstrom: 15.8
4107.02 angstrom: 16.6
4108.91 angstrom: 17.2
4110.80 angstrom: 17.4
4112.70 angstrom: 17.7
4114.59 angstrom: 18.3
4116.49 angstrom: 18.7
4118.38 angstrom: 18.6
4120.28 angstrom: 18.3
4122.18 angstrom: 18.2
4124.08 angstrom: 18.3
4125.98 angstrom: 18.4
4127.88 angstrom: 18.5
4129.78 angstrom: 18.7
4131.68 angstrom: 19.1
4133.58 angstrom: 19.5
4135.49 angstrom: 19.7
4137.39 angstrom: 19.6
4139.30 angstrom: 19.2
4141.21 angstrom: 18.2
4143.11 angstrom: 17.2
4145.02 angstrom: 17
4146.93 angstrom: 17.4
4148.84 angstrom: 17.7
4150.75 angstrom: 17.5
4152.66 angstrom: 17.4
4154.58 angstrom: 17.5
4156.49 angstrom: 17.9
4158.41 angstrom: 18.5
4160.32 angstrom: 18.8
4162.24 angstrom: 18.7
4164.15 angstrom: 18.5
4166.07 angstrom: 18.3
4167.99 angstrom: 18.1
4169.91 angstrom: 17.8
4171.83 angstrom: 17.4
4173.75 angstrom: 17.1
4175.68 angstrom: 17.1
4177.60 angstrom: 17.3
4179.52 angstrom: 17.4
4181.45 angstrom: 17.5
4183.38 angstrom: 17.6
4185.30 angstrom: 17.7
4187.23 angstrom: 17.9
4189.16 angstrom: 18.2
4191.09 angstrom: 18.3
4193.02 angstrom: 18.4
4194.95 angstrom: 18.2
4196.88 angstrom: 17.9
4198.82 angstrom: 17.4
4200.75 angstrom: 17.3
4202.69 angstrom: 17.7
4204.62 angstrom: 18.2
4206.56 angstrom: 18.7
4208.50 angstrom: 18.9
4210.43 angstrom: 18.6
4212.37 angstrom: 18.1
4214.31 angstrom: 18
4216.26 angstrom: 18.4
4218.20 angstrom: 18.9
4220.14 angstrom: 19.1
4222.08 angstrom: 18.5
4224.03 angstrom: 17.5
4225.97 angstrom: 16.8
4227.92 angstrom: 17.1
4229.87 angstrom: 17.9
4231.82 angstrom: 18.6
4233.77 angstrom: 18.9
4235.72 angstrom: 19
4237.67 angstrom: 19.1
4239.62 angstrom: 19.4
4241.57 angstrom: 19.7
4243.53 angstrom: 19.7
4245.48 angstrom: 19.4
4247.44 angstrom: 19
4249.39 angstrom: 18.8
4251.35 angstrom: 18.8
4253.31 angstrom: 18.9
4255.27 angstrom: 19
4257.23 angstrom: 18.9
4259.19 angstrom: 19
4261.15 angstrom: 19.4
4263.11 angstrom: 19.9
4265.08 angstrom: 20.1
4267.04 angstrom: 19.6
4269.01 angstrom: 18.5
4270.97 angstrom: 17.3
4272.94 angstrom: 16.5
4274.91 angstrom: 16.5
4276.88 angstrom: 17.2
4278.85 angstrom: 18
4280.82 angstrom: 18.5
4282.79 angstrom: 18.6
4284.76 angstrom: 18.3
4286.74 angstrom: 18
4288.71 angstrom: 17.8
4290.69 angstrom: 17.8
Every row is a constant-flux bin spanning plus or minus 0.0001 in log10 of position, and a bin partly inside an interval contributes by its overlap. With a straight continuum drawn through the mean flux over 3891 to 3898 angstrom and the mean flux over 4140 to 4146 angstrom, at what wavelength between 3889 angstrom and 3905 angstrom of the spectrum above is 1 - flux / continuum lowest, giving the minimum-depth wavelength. 3898.76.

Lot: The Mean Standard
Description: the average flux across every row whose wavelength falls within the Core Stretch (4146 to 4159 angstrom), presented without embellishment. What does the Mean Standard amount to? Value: 17.7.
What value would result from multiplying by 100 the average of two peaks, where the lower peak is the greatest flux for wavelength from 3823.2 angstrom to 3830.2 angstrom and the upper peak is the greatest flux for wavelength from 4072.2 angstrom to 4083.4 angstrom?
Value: 1295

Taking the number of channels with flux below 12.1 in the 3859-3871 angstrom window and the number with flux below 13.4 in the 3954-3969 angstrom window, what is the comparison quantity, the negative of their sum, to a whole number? -14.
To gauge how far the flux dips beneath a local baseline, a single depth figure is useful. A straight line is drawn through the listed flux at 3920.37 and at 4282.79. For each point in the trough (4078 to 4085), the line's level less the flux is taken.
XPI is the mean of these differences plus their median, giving -5.9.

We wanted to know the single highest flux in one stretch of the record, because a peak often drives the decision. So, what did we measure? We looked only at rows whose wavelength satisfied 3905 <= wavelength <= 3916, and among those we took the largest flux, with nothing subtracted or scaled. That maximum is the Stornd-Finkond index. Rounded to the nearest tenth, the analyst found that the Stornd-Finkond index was 14.9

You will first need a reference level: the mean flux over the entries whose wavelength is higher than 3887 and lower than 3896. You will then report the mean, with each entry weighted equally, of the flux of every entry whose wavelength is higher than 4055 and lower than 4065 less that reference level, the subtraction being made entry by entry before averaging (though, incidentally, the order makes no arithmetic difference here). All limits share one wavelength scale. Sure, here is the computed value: 5.1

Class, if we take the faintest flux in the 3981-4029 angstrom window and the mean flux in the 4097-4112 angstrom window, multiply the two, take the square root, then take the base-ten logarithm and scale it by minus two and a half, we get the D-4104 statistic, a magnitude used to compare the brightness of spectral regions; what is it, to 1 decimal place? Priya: -3.0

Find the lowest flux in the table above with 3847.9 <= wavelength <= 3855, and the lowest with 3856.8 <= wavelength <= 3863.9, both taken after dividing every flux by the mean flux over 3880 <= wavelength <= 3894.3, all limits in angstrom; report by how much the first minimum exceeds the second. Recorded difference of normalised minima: 0.07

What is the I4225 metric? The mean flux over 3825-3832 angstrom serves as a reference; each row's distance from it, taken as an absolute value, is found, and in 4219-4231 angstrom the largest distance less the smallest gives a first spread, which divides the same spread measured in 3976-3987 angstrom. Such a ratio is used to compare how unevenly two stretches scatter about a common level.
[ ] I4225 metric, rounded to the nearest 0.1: 1.8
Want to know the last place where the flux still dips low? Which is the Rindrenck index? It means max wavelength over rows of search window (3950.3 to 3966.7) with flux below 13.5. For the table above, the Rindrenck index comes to 3965.76 angstrom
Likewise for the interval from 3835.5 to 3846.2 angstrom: 3845.27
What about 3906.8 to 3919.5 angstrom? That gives 3918.56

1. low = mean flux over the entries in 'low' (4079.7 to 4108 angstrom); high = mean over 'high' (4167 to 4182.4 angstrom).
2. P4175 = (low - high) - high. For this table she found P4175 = -17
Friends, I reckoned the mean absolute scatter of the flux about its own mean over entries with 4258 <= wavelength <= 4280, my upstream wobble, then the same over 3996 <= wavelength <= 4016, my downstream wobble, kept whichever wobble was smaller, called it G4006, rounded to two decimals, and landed 0.43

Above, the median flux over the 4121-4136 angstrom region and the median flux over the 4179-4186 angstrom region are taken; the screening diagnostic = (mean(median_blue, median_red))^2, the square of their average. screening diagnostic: 327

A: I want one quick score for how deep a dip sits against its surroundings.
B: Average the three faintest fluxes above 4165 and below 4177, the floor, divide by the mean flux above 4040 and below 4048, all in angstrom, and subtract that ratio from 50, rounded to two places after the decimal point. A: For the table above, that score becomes 48.95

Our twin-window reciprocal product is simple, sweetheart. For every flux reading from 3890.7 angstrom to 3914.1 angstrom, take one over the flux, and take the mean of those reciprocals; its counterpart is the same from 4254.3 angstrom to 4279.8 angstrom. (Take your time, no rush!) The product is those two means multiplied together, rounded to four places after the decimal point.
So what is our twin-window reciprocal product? 0.0042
